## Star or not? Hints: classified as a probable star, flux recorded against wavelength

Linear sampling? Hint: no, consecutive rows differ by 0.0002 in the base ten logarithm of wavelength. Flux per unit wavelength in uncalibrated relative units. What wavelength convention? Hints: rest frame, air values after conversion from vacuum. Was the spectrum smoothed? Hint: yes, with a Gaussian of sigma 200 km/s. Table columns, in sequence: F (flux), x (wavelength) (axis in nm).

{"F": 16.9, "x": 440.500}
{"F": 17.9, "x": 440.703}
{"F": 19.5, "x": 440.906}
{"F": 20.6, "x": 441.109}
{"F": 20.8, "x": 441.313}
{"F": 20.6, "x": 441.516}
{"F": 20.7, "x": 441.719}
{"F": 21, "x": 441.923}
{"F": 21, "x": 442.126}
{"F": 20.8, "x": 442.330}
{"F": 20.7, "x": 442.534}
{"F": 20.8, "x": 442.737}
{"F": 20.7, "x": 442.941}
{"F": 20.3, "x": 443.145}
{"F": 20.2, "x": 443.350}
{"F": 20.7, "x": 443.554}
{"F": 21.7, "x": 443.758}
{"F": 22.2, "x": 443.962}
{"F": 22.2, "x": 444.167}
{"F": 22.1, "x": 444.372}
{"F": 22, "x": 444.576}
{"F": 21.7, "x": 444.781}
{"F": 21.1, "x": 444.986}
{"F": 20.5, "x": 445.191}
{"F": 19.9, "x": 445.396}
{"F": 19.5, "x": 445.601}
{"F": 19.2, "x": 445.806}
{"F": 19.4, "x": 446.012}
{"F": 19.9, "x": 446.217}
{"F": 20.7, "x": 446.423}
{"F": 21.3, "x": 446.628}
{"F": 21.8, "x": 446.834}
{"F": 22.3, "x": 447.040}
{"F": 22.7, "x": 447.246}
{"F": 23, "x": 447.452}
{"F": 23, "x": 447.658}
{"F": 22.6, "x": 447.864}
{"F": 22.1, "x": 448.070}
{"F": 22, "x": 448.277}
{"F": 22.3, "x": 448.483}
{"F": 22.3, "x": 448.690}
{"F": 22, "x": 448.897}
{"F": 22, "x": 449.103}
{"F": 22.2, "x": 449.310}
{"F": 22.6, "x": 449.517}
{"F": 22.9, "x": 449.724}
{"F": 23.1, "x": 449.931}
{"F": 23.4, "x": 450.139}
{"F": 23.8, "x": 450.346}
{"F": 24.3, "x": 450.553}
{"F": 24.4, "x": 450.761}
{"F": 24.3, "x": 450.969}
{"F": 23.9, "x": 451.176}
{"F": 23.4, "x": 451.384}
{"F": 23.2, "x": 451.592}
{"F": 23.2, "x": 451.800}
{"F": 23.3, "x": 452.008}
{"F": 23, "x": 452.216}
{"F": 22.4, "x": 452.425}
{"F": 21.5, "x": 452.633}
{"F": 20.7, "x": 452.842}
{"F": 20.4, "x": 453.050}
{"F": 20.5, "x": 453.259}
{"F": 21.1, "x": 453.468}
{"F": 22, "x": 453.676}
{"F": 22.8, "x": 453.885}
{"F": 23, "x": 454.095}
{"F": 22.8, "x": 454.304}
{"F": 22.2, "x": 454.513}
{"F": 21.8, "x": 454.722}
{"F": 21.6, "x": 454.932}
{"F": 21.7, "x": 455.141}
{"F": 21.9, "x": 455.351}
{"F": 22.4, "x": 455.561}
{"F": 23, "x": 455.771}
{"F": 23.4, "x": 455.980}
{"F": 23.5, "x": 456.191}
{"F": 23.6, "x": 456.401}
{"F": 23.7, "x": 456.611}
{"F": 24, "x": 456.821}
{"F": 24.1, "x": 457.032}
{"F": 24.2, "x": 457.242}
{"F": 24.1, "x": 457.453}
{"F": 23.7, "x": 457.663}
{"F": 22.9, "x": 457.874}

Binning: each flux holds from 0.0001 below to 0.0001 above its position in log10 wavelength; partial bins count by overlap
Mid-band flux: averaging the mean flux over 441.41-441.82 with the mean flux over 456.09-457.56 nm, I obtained 22.3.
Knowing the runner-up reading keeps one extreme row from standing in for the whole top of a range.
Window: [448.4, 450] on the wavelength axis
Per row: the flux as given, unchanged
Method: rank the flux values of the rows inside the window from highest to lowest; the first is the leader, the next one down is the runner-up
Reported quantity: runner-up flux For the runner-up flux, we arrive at 22.9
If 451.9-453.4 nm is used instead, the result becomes 23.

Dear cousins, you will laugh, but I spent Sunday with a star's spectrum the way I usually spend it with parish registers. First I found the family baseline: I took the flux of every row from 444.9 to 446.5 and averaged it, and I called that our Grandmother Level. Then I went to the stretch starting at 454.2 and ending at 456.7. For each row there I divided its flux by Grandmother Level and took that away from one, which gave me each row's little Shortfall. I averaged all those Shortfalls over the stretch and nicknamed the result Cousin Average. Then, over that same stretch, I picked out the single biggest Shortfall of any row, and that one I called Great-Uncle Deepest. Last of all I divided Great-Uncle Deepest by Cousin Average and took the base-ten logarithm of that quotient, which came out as -0.22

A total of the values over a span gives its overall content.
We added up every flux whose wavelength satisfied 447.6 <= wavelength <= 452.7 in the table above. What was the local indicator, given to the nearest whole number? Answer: 573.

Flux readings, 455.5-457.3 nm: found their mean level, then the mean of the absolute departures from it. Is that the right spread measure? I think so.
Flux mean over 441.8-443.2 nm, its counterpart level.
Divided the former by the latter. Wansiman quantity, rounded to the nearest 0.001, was 0.020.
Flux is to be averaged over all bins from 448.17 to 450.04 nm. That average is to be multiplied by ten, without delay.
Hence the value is 224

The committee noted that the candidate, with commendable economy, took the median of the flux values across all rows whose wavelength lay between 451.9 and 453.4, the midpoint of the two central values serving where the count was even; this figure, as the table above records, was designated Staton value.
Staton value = 21.5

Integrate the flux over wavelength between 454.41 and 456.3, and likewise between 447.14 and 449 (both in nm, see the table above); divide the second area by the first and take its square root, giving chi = 0.99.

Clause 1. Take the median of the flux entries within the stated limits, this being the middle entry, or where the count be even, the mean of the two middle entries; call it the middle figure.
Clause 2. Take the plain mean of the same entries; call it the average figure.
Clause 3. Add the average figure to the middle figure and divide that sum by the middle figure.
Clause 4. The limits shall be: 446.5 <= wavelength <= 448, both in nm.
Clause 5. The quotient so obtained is 1.99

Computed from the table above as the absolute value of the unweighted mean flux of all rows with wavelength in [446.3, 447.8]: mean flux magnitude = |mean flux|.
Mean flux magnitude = 22.1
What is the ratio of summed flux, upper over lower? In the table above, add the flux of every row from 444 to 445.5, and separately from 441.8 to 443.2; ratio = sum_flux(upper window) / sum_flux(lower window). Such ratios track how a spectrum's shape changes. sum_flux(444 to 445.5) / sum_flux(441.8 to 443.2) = 1.03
